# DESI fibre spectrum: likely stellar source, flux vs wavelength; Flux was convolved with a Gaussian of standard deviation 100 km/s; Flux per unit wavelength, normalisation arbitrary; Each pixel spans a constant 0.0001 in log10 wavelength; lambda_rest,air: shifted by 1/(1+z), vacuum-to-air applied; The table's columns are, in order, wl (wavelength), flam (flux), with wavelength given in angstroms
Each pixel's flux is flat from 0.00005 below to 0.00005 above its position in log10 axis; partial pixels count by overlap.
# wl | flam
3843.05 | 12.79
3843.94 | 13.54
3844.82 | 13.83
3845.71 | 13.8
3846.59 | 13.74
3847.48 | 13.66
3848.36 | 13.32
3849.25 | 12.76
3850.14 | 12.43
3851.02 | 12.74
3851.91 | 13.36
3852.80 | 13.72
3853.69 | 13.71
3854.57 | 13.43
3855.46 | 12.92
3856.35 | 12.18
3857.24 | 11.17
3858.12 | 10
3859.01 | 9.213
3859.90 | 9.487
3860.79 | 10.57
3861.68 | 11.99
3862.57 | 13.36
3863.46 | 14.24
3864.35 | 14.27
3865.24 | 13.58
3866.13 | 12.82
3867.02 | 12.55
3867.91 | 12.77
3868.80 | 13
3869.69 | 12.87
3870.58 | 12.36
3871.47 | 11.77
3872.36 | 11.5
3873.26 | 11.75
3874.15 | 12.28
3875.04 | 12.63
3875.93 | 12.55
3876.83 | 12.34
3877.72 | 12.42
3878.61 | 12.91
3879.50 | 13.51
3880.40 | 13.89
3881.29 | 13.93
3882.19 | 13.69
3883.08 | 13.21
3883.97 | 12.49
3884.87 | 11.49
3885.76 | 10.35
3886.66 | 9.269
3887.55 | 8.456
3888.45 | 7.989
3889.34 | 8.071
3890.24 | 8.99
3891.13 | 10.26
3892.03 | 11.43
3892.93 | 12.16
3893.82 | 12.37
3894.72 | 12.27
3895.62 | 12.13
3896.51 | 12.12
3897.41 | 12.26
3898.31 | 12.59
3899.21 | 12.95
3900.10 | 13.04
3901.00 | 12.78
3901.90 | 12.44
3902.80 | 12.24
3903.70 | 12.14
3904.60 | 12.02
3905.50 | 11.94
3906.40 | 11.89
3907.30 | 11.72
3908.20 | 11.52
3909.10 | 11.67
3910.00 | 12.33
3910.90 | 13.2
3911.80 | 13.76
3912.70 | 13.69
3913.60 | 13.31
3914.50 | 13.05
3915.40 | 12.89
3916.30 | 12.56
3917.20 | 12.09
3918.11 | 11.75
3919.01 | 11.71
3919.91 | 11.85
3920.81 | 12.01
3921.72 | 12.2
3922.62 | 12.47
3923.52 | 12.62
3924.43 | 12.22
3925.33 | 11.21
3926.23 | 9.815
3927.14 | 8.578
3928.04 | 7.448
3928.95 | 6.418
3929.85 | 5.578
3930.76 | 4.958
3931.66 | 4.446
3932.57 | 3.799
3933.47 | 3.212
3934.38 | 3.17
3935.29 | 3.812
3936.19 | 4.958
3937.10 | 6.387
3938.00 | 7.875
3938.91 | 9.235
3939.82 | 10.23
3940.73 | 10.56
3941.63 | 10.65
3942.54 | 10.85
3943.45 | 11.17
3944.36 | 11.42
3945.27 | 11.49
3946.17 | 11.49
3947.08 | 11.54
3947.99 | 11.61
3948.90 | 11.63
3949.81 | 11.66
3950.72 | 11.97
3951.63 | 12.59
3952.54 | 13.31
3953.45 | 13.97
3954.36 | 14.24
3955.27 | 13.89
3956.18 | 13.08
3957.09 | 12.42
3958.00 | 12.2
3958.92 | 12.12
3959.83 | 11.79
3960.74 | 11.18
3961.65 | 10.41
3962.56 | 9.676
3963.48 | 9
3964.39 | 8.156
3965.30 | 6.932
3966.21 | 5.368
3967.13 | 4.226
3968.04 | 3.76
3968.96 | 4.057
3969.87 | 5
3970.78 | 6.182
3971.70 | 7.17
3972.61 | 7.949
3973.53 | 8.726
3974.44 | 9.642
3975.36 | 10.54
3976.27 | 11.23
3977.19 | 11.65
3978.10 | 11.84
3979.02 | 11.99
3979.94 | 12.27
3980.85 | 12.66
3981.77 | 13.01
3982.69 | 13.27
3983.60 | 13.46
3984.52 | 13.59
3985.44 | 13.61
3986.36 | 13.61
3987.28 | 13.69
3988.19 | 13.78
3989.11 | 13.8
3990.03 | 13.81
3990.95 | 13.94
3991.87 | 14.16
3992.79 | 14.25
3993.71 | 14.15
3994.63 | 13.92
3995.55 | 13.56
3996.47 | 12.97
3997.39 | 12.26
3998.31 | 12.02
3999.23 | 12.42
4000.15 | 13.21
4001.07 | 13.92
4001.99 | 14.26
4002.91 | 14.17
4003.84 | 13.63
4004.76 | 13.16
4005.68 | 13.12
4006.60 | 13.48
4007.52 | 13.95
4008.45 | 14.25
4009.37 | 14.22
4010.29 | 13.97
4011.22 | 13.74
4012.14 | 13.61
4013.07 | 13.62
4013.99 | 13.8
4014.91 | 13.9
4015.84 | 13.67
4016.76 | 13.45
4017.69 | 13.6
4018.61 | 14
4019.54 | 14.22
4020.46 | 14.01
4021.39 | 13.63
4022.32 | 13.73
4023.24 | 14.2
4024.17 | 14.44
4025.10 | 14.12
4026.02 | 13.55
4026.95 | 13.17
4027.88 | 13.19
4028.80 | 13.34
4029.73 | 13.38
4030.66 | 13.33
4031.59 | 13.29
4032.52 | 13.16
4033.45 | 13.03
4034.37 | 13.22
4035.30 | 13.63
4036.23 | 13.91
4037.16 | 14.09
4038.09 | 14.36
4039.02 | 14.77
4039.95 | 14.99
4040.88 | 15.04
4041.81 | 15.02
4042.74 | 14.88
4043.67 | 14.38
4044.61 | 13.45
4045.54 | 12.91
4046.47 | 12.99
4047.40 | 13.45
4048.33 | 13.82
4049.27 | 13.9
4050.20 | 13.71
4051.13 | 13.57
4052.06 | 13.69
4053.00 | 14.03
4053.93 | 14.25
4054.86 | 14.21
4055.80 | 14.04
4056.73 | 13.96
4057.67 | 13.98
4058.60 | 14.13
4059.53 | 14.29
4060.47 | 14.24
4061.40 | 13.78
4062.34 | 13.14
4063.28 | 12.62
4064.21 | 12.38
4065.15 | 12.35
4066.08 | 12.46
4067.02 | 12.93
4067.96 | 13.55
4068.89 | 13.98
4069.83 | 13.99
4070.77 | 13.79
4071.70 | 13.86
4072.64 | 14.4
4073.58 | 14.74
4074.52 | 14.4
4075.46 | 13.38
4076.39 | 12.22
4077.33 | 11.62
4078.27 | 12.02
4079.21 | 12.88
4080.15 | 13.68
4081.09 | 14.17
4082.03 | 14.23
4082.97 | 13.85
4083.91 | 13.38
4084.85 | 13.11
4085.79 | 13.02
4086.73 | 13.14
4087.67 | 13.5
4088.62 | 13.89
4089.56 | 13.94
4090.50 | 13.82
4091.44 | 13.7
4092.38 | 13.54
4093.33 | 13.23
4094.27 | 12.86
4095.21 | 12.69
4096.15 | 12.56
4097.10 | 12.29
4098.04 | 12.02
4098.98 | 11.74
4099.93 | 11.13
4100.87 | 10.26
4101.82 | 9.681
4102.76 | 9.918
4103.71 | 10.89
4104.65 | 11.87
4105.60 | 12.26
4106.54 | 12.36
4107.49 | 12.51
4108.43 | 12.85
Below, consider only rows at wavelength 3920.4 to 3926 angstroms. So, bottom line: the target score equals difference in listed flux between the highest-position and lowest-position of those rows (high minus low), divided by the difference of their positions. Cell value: -0.18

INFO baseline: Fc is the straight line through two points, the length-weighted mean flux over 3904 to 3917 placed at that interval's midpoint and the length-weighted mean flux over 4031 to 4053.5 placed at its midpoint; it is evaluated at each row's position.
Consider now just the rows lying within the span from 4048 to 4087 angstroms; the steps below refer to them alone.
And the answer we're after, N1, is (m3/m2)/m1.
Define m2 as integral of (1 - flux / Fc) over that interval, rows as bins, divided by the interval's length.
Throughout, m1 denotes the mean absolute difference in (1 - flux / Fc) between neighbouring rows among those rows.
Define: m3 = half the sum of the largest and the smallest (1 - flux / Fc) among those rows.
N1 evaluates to 75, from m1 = 0.023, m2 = 0.042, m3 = 0.073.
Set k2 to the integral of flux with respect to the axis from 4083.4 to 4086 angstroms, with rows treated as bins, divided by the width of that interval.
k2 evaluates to 13.2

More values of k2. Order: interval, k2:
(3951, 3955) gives 13.5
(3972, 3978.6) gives 10.2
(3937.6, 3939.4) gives 8.6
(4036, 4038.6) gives 14.1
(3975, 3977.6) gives 11.2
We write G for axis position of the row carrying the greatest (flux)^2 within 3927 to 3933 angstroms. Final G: 3927.14 angstroms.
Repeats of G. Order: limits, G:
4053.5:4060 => 4059.53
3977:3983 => 3982.69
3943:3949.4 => 3948.90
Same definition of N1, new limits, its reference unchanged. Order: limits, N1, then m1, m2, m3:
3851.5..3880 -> -20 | 0.043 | -0.028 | 0.025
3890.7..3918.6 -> 138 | 0.024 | 0.011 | 0.036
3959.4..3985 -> 24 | 0.050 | 0.282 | 0.346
